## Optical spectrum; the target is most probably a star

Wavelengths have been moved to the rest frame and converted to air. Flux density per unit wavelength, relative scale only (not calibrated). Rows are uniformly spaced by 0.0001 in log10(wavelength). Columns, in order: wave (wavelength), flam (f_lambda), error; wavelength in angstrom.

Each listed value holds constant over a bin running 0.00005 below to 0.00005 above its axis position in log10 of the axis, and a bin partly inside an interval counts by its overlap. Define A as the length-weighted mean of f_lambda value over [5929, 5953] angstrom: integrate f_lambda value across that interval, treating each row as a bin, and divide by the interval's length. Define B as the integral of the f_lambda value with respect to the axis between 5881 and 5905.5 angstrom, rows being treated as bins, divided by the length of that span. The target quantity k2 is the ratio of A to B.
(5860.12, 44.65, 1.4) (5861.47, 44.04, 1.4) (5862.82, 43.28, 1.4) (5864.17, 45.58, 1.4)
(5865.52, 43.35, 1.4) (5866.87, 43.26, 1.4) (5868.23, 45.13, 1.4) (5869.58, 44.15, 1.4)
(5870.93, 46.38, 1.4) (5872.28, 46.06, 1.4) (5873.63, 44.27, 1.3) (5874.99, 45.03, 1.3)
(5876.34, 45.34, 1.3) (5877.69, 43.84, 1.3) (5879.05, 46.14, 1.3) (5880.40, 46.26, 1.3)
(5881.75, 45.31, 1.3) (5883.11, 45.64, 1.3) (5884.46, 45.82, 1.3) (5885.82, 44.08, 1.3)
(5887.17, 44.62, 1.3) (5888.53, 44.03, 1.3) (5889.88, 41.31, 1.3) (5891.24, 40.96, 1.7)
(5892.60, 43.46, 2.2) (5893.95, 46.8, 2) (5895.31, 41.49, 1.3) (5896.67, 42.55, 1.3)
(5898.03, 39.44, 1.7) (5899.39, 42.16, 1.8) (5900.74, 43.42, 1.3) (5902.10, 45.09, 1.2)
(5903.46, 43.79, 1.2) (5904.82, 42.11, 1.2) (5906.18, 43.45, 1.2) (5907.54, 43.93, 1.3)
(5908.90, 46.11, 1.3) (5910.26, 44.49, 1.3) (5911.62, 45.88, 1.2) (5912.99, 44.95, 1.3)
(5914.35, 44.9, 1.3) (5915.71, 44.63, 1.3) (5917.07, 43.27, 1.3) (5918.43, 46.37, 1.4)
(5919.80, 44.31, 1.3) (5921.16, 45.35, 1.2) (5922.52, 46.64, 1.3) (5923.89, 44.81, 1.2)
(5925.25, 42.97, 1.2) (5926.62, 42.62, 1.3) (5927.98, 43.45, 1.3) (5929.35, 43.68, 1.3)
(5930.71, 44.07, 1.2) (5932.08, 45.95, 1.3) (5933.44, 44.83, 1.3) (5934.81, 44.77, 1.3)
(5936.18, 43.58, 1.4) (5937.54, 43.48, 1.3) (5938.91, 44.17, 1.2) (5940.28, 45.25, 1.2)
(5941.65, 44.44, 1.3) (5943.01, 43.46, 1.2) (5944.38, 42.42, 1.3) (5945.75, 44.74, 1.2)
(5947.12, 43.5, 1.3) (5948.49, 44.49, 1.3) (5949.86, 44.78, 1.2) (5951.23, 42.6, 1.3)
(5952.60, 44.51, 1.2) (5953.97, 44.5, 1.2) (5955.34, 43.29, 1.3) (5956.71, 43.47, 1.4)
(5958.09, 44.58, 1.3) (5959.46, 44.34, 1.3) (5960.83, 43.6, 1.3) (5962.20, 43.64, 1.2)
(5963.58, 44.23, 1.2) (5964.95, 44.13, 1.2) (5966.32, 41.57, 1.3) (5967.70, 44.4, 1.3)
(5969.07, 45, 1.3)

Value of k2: 1.02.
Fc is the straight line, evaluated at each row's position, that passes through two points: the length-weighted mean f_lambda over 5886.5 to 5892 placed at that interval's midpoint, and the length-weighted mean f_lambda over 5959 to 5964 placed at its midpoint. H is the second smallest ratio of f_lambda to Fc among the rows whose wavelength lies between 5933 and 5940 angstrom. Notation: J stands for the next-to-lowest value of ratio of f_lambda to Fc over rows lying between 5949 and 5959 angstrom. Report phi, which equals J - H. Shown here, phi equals -0.014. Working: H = 1.00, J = 0.99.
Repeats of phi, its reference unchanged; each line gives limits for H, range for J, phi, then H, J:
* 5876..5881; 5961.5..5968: -0.074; 1.07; 0.99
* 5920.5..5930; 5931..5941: 0.010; 0.99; 1.00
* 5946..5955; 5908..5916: 0.038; 1.00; 1.03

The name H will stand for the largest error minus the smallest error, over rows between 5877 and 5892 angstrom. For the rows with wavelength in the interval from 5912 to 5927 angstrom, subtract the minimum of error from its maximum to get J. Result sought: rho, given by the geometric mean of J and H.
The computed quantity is 0.28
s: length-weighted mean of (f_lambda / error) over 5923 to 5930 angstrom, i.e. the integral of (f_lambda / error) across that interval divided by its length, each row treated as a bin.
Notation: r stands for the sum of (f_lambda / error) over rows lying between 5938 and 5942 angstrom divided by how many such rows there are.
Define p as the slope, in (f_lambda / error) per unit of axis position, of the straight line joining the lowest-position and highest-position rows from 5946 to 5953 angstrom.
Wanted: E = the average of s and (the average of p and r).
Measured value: 26.5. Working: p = 0.66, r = 36.2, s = 34.6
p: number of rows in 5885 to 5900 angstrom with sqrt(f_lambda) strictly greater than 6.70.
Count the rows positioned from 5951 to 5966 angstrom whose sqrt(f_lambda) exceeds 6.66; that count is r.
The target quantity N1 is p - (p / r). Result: 0.7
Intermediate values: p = 1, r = 3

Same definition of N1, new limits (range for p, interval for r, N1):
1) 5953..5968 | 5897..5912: 0.0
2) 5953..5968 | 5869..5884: 0.0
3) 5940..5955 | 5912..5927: 0.9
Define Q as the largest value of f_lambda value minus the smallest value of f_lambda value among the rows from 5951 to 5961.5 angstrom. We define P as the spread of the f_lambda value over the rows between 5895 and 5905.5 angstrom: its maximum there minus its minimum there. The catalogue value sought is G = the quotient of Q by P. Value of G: 0.35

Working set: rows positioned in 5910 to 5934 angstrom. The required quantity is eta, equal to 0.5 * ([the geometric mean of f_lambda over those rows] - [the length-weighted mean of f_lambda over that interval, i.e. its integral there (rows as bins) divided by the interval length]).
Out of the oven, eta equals -0.008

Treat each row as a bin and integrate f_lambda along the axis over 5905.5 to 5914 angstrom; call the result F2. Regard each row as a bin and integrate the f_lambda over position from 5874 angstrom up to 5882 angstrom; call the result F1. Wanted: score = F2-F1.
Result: 18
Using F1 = 362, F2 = 381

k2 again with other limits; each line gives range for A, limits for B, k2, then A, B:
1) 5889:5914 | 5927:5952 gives 0.99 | 43.4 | 44.1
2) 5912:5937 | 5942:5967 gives 1.02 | 44.5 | 43.8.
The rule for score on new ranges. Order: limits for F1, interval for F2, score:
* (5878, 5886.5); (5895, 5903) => -47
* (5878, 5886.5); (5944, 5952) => -36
